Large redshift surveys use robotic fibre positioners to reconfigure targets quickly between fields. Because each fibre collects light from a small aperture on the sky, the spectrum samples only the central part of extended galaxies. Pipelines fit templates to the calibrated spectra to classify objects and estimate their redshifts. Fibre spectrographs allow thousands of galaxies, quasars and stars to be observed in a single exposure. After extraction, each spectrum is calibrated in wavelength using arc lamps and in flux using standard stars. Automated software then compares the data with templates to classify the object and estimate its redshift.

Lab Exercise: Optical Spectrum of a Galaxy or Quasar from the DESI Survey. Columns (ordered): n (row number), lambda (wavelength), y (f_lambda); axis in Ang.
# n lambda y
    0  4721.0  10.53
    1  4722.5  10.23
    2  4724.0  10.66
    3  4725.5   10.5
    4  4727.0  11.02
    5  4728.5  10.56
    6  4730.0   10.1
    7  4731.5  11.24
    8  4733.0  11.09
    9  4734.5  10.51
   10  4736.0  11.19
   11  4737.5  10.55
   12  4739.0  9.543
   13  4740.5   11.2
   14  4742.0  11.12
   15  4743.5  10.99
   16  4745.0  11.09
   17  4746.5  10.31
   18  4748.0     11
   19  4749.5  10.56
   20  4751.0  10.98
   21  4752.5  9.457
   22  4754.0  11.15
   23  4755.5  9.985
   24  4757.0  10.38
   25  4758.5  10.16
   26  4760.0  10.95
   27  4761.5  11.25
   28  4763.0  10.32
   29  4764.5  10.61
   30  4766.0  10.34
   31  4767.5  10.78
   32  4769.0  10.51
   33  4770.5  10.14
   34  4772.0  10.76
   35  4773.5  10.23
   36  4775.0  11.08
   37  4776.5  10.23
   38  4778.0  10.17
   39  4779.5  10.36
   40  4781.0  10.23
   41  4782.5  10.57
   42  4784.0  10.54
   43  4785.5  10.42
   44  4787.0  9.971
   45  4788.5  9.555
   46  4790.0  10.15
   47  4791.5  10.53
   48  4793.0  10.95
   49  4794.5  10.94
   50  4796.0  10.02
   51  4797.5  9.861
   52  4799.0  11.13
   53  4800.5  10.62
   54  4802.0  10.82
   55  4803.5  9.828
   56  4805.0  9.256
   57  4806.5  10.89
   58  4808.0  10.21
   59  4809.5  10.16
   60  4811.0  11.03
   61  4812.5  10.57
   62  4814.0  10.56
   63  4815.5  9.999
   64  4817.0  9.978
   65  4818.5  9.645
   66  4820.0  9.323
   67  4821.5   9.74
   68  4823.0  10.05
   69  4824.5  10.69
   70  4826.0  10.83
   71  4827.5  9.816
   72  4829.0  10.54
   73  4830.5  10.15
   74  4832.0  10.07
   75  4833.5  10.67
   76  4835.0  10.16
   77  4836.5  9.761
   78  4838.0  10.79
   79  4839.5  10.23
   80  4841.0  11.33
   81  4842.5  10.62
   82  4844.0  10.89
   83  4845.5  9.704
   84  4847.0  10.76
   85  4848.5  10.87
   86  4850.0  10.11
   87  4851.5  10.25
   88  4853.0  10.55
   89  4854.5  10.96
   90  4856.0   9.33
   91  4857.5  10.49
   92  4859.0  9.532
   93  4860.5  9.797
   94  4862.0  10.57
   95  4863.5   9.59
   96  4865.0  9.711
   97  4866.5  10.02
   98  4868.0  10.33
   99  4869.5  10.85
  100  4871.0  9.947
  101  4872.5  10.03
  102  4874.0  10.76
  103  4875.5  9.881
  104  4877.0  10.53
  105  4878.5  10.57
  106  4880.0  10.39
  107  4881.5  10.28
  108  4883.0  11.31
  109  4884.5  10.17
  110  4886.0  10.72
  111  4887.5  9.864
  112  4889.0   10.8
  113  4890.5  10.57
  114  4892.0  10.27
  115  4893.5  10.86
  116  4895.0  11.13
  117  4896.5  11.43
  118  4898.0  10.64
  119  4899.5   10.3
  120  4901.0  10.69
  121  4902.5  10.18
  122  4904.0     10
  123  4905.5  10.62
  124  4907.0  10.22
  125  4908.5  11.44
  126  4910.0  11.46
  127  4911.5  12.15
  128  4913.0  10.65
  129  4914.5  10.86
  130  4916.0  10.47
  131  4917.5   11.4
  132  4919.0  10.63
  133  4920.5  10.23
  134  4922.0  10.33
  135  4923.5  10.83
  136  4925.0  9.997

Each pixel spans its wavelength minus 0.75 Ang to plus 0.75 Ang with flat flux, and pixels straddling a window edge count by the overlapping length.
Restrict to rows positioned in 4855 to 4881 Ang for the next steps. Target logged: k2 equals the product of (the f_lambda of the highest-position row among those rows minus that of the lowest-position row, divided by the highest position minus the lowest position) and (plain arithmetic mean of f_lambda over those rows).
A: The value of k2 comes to 0.4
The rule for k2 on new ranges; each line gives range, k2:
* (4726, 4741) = 0.1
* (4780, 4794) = 0.6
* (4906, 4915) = 0.9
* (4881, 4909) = 0.5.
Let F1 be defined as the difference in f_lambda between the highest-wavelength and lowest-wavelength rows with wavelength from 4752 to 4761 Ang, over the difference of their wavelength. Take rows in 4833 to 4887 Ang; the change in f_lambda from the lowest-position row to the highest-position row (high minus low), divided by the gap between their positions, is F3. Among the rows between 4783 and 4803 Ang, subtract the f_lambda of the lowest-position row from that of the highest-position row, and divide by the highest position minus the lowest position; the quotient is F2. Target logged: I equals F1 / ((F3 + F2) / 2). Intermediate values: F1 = 0.20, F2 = 0.016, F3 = 0.001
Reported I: 24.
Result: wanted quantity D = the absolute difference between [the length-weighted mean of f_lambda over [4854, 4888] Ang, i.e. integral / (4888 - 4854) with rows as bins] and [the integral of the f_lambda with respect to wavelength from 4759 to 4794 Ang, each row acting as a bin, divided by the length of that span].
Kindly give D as 0.22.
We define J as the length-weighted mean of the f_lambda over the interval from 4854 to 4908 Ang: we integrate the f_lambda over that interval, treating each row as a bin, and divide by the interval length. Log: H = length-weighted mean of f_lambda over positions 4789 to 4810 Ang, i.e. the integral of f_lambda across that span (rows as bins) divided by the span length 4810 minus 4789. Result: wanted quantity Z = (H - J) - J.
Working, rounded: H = 10.38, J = 10.4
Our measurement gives -10.37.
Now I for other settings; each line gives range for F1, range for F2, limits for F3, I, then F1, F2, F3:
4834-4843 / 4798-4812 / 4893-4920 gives -7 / 0.06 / -0.008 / -0.009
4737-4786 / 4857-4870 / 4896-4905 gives 0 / 0.00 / 0.030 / -0.191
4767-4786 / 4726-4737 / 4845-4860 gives -7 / -0.02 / 0.019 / -0.013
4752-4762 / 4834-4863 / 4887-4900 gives 8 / 0.20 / 0.015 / 0.036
